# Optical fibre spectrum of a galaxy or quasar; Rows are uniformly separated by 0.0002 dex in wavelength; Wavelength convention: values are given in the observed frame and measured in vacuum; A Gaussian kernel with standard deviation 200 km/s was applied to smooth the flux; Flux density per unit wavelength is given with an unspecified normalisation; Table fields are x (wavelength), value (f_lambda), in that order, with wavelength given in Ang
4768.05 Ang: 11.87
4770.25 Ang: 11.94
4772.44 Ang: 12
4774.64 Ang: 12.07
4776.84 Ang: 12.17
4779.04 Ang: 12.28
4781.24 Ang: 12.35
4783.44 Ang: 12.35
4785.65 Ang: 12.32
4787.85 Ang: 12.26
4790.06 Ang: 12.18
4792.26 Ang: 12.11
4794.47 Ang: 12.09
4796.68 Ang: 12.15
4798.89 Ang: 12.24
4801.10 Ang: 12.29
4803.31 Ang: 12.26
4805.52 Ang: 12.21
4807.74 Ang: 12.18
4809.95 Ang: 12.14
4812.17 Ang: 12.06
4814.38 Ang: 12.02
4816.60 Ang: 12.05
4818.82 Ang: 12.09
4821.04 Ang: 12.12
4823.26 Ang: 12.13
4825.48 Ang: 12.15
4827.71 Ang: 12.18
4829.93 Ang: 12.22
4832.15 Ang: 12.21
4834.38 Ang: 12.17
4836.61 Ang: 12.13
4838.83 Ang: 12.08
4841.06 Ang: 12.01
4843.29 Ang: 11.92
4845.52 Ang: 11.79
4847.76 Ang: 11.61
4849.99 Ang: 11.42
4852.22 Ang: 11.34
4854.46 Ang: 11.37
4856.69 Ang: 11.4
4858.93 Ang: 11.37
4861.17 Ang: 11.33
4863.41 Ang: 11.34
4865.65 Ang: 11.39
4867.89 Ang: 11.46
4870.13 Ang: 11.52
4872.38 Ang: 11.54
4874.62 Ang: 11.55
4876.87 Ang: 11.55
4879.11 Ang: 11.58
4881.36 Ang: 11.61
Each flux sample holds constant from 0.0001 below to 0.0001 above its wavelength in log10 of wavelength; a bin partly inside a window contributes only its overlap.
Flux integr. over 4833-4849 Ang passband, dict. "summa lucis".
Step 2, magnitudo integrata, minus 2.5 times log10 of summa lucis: -5.7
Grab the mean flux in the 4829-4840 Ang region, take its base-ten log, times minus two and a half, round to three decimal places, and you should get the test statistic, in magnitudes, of -2.713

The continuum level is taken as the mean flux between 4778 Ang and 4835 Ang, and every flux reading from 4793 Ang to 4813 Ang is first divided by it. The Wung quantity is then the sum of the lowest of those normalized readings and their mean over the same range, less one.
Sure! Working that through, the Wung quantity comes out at 0.99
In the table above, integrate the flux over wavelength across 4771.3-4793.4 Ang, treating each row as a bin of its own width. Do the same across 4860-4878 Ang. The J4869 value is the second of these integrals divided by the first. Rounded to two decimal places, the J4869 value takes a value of 0.76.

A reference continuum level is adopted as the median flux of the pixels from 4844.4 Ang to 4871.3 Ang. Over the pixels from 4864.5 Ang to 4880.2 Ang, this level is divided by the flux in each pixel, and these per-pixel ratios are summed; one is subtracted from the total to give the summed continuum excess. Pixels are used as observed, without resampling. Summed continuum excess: 5.93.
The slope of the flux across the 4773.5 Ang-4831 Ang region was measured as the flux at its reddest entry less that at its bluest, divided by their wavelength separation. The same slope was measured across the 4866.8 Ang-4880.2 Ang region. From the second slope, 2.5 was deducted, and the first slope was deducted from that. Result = -2.49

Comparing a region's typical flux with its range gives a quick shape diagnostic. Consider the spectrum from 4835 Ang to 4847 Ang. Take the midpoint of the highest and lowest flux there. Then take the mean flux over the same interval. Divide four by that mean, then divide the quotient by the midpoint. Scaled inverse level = 0.0279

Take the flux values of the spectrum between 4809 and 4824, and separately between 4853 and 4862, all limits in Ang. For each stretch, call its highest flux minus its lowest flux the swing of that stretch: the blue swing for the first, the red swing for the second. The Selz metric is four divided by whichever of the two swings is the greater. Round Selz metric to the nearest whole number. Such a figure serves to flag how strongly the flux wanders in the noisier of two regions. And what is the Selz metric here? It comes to 33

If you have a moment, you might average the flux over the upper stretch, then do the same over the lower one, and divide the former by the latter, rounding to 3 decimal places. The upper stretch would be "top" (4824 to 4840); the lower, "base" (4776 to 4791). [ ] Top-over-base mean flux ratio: 0.991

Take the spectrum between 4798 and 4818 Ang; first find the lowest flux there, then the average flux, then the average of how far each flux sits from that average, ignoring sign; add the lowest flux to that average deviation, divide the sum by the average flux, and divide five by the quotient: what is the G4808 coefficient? 5.02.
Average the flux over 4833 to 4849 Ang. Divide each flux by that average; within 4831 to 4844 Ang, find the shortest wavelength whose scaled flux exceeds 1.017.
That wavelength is 4832.15 Ang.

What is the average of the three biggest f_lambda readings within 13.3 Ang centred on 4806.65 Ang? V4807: 12.3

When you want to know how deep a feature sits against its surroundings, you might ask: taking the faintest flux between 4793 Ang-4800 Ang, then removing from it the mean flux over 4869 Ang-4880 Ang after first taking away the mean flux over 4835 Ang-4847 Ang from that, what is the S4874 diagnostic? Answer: 12.5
